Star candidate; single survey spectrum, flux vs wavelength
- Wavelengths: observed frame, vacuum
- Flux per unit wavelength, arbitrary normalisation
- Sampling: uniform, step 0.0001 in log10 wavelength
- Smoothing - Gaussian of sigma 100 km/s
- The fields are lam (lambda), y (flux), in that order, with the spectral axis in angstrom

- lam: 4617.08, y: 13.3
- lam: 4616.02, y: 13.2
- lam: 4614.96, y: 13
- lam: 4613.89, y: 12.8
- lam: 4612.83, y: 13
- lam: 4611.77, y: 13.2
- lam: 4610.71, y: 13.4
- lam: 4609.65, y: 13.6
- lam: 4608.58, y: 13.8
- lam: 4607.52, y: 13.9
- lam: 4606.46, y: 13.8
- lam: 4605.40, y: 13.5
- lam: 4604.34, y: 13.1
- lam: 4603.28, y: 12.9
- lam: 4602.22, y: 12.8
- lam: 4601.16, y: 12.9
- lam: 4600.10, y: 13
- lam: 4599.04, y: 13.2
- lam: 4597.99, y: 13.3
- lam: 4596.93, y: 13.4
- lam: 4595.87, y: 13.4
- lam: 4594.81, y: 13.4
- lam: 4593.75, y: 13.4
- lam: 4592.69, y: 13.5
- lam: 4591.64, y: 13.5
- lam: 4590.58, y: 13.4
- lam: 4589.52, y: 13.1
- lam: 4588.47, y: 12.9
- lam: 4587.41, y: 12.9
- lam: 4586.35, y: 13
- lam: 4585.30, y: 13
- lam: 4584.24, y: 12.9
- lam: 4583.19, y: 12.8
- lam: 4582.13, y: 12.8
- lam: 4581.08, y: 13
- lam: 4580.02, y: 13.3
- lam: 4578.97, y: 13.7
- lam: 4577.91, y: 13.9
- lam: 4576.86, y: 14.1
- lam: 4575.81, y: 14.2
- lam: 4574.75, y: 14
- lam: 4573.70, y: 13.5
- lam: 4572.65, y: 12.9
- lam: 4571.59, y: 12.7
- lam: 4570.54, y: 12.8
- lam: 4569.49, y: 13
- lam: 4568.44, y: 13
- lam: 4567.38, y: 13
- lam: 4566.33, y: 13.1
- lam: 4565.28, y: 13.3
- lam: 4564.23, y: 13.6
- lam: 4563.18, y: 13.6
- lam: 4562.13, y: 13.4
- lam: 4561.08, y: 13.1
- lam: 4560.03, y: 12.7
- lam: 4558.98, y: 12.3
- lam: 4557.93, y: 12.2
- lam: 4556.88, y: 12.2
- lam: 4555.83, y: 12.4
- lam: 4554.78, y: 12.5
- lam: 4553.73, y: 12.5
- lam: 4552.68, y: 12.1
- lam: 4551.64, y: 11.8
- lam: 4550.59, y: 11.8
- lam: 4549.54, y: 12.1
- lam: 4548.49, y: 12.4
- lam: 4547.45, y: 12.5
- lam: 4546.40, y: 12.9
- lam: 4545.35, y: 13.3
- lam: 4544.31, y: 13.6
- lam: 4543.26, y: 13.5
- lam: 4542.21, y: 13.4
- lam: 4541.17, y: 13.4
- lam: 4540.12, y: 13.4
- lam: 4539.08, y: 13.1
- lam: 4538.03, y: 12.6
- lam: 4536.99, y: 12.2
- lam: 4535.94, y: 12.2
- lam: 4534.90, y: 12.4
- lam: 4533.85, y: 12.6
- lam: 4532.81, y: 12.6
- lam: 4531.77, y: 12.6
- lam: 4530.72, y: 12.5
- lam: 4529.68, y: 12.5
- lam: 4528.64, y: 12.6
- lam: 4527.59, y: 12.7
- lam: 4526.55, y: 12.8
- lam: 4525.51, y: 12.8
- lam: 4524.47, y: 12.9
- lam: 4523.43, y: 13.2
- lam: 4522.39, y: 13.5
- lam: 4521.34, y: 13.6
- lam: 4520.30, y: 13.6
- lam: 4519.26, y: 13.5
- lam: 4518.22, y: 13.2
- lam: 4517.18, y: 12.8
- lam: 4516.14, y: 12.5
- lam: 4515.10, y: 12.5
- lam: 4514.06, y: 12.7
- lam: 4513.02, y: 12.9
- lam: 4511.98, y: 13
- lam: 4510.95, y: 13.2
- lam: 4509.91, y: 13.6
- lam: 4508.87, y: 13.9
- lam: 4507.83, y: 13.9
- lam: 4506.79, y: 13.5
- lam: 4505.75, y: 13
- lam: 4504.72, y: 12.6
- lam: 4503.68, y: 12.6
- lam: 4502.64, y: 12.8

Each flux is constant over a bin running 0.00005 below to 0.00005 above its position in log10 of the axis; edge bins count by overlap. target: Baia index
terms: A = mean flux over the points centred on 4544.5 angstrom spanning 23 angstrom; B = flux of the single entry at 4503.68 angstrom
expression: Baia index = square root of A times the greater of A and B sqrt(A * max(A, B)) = 12.7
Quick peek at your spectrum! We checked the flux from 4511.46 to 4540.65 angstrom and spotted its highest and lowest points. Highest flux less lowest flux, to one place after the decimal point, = 1.4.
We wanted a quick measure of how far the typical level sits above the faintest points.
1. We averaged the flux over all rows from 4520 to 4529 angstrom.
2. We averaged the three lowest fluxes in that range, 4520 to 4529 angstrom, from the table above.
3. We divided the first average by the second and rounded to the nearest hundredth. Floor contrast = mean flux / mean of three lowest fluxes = 1.03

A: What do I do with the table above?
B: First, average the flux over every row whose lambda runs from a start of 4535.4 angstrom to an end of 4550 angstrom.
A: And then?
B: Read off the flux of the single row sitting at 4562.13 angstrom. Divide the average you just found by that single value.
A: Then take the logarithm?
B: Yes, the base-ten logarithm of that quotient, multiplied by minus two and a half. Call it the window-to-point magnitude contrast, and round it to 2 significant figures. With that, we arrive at 0.041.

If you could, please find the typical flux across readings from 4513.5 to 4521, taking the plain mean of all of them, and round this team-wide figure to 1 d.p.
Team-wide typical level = 13.0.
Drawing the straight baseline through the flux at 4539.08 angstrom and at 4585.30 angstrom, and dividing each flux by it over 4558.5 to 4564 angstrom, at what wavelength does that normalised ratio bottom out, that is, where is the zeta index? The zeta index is 4558.98 angstrom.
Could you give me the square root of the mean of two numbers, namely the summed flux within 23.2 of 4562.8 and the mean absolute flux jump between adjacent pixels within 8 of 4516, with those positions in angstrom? 16.9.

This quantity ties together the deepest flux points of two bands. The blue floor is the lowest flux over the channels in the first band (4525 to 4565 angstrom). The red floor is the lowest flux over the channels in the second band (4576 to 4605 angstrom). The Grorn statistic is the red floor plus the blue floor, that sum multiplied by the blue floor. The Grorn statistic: 290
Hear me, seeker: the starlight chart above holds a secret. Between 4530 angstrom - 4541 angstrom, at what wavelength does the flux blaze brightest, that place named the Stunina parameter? 4540.12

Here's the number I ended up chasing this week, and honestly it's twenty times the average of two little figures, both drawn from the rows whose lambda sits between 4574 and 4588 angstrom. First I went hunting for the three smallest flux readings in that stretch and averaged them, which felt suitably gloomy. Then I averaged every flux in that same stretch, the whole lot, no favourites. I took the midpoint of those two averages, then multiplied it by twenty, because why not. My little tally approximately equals 262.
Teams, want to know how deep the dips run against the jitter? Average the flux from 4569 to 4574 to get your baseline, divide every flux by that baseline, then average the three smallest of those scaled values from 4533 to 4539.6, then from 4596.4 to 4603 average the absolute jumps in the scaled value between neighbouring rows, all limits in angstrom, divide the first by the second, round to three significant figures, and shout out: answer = 102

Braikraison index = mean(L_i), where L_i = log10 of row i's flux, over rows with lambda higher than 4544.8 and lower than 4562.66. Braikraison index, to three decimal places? 1.096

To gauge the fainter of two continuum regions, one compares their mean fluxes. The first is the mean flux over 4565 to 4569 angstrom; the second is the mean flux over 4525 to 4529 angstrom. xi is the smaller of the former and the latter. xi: 12.7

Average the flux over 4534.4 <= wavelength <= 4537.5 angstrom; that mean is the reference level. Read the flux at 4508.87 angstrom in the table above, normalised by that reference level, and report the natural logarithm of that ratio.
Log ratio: 0.125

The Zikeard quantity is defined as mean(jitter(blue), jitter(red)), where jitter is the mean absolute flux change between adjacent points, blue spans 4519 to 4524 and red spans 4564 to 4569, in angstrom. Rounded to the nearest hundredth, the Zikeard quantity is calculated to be 0.14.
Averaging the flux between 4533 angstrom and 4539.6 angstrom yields 12.5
